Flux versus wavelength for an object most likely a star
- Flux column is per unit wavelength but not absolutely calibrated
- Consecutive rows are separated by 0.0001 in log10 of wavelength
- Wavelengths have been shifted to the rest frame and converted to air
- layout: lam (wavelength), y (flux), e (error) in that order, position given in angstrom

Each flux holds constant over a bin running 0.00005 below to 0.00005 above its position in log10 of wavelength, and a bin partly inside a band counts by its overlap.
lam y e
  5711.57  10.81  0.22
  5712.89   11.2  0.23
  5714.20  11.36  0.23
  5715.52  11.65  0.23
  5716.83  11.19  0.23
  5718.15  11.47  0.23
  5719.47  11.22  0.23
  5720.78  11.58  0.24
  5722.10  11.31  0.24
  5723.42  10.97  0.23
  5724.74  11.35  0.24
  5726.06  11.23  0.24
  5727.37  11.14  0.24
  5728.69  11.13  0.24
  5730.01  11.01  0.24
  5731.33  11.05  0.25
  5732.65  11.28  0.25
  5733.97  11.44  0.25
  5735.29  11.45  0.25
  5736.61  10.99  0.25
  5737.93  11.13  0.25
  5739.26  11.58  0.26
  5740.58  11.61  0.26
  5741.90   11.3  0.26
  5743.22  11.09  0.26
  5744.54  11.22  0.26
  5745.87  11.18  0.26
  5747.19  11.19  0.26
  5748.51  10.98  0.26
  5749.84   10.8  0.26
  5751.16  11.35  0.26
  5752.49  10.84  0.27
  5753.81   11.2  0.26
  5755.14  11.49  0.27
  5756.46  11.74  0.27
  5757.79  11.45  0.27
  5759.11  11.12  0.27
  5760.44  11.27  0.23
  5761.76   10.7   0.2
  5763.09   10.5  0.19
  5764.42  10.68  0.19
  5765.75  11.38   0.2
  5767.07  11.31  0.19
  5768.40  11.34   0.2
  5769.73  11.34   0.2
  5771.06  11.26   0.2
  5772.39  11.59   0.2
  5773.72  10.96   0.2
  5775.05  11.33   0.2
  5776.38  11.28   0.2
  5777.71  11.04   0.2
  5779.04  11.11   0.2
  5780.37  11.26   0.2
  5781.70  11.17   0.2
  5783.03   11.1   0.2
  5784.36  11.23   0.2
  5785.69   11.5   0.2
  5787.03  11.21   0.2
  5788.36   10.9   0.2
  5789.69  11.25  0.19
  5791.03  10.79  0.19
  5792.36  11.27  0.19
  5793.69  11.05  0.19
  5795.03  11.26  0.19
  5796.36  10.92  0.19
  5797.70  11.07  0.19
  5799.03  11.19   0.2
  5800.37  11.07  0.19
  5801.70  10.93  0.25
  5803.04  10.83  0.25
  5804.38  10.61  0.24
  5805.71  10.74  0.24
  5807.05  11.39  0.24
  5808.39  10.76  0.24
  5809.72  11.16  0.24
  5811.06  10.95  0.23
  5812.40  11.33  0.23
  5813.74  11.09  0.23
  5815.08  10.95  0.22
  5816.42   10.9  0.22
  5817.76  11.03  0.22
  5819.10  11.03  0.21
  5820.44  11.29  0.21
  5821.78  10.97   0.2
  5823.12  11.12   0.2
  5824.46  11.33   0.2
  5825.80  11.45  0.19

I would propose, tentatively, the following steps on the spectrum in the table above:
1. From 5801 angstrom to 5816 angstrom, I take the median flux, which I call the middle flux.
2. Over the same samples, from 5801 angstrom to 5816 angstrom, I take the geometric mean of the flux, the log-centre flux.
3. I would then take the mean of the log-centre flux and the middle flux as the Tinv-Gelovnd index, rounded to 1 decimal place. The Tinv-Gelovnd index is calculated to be 11.0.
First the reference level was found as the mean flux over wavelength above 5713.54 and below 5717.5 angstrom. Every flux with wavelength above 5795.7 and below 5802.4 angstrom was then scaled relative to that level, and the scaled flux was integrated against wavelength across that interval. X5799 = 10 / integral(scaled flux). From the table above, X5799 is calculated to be 1.5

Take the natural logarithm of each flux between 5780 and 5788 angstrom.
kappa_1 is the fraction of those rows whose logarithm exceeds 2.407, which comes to 0.83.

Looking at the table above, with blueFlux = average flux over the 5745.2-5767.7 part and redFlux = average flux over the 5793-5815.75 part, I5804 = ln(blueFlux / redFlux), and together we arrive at 0.010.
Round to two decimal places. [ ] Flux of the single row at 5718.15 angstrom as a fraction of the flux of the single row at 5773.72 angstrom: 1.05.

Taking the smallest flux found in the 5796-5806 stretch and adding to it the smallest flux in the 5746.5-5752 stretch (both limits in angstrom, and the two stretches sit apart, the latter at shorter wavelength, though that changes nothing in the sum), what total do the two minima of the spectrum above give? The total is 21.4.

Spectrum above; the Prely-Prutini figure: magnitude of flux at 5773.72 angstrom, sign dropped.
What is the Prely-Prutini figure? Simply 10.96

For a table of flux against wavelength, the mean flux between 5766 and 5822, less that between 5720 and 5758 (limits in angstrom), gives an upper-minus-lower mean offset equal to -0.13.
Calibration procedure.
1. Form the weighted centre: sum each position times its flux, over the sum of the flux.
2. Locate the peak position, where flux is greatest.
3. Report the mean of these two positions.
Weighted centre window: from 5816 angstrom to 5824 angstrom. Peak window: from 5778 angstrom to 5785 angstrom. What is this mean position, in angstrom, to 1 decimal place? 5800.1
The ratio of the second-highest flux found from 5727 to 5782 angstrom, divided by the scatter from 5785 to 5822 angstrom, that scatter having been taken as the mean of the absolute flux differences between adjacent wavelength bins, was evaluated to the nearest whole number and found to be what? 44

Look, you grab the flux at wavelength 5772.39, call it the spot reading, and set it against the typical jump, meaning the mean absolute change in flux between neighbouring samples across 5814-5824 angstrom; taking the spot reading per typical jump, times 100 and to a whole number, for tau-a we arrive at 7642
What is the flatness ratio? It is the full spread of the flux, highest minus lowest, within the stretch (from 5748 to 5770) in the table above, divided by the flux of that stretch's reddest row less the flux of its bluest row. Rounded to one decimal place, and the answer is 3.4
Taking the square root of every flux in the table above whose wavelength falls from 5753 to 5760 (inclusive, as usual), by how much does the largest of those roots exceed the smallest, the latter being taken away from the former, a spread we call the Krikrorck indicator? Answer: 0.092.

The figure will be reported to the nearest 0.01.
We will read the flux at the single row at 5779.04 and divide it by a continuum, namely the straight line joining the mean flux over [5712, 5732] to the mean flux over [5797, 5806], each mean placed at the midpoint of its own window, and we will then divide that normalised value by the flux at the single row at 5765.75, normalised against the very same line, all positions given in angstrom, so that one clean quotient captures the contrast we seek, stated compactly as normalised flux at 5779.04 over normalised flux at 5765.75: 0.98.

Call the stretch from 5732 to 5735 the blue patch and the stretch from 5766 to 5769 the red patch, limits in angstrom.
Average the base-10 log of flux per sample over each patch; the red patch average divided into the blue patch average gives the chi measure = 1.00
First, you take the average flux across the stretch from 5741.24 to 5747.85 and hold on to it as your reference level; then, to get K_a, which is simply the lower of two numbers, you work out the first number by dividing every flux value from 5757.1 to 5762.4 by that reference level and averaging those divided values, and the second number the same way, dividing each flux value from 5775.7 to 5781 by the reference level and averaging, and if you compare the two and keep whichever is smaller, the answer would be 0.995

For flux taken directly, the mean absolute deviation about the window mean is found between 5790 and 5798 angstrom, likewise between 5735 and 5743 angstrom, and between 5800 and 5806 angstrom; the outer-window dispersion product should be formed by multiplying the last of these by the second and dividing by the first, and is 0.19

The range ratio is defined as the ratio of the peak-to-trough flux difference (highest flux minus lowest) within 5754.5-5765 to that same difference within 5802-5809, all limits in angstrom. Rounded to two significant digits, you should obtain 1.6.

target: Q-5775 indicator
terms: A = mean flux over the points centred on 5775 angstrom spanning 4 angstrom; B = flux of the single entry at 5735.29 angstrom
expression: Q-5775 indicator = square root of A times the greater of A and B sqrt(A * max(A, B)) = 11.32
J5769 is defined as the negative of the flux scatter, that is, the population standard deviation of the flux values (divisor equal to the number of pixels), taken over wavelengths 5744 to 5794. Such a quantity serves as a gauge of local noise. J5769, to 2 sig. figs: -0.26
